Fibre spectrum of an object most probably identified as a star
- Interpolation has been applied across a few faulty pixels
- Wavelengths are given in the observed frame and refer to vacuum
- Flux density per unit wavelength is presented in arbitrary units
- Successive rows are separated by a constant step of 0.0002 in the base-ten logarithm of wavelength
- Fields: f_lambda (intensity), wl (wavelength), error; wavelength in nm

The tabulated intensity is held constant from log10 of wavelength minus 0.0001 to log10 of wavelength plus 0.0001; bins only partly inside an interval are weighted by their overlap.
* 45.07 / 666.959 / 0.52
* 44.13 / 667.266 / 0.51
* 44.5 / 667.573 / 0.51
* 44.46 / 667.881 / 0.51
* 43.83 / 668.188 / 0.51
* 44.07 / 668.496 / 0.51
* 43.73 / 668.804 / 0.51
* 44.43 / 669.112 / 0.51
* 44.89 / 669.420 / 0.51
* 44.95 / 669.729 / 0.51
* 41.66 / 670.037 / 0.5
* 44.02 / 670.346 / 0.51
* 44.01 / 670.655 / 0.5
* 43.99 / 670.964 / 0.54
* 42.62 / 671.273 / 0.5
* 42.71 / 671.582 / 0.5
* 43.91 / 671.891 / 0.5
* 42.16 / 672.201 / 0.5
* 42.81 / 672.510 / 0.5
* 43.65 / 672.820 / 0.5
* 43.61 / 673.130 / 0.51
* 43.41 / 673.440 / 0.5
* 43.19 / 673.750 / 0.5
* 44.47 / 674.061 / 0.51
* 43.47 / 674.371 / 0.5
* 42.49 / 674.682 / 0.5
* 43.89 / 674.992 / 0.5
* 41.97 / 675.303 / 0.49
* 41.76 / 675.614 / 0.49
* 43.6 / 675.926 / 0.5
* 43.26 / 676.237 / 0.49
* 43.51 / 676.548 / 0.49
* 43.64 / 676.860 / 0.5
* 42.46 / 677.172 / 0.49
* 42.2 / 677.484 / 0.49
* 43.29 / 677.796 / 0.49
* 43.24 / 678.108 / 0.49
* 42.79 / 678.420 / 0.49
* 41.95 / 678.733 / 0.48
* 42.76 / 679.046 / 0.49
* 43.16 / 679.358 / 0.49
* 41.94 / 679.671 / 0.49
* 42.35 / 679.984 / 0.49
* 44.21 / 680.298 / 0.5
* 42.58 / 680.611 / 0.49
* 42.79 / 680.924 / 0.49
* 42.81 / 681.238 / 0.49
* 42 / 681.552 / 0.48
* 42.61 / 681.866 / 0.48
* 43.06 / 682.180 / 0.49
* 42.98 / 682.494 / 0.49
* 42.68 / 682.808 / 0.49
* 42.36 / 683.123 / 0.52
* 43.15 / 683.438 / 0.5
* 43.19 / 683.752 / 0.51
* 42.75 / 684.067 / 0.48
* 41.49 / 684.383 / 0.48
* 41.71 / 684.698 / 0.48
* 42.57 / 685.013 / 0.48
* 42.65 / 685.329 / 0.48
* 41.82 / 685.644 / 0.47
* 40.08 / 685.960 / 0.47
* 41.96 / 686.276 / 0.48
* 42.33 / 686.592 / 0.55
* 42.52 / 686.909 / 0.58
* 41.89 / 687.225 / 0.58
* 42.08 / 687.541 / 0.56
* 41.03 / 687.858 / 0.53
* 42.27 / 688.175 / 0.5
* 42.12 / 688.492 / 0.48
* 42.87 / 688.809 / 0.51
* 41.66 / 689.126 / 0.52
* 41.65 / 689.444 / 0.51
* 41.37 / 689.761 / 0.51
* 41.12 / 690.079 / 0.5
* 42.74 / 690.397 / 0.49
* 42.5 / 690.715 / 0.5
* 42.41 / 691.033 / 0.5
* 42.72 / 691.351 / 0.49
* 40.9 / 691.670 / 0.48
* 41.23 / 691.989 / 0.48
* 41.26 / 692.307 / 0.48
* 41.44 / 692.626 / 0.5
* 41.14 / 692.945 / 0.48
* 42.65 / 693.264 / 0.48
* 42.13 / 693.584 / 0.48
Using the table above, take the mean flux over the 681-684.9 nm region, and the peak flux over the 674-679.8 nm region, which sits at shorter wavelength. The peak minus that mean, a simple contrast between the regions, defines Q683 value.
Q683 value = 1.90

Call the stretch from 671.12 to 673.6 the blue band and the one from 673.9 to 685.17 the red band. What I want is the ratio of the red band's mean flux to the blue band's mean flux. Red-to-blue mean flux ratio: 0.993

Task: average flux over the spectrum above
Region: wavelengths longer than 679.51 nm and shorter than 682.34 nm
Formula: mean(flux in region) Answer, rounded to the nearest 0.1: 42.7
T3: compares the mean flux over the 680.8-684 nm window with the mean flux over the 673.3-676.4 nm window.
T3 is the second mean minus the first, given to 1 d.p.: 0.4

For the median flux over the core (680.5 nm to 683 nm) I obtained 42.7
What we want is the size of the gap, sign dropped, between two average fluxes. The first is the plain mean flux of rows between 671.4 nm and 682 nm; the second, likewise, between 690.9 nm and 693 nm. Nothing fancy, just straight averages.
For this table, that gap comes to 1.4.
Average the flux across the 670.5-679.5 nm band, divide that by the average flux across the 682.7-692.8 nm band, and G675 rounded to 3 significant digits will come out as 1.03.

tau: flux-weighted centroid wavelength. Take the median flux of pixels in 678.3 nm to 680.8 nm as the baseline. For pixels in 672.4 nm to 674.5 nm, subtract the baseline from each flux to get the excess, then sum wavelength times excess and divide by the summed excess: 673.61 nm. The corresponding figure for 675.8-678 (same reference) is 676.47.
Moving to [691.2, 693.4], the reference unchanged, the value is 692.29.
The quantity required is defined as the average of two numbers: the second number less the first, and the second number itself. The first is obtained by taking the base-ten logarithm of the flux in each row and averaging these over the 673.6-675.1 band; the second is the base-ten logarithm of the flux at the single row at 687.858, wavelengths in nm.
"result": 0.794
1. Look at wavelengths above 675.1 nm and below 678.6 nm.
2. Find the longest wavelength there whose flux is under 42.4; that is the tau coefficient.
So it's 677.484 nm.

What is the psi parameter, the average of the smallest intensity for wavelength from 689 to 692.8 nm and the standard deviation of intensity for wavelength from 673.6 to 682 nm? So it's 20.8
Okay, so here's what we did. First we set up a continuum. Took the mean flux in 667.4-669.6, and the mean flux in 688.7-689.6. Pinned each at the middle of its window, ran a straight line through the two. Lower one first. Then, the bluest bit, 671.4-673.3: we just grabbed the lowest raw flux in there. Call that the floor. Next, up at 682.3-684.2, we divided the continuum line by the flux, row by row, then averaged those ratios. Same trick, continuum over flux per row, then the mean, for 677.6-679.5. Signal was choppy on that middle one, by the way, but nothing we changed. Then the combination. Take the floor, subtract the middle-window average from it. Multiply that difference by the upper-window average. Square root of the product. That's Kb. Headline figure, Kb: 6.40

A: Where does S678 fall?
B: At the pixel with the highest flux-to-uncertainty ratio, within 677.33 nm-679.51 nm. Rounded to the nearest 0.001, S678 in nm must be 677.796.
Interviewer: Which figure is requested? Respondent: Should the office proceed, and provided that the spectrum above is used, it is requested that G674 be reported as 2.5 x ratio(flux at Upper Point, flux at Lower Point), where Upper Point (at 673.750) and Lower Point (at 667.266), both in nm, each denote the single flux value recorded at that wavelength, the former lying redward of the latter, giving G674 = 2.45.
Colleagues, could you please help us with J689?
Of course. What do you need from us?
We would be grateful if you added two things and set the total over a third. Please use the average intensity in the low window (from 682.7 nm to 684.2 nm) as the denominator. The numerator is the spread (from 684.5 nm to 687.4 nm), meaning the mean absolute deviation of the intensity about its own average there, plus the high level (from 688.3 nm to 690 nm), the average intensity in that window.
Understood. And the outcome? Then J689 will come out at 0.99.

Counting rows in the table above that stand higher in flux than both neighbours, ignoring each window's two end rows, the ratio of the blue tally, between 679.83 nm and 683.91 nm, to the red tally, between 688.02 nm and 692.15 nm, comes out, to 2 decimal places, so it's 1.00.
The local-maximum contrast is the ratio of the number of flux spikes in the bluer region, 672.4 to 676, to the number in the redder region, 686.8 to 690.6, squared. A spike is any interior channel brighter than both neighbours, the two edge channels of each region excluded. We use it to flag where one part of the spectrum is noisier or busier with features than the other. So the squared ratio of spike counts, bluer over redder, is 1.0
